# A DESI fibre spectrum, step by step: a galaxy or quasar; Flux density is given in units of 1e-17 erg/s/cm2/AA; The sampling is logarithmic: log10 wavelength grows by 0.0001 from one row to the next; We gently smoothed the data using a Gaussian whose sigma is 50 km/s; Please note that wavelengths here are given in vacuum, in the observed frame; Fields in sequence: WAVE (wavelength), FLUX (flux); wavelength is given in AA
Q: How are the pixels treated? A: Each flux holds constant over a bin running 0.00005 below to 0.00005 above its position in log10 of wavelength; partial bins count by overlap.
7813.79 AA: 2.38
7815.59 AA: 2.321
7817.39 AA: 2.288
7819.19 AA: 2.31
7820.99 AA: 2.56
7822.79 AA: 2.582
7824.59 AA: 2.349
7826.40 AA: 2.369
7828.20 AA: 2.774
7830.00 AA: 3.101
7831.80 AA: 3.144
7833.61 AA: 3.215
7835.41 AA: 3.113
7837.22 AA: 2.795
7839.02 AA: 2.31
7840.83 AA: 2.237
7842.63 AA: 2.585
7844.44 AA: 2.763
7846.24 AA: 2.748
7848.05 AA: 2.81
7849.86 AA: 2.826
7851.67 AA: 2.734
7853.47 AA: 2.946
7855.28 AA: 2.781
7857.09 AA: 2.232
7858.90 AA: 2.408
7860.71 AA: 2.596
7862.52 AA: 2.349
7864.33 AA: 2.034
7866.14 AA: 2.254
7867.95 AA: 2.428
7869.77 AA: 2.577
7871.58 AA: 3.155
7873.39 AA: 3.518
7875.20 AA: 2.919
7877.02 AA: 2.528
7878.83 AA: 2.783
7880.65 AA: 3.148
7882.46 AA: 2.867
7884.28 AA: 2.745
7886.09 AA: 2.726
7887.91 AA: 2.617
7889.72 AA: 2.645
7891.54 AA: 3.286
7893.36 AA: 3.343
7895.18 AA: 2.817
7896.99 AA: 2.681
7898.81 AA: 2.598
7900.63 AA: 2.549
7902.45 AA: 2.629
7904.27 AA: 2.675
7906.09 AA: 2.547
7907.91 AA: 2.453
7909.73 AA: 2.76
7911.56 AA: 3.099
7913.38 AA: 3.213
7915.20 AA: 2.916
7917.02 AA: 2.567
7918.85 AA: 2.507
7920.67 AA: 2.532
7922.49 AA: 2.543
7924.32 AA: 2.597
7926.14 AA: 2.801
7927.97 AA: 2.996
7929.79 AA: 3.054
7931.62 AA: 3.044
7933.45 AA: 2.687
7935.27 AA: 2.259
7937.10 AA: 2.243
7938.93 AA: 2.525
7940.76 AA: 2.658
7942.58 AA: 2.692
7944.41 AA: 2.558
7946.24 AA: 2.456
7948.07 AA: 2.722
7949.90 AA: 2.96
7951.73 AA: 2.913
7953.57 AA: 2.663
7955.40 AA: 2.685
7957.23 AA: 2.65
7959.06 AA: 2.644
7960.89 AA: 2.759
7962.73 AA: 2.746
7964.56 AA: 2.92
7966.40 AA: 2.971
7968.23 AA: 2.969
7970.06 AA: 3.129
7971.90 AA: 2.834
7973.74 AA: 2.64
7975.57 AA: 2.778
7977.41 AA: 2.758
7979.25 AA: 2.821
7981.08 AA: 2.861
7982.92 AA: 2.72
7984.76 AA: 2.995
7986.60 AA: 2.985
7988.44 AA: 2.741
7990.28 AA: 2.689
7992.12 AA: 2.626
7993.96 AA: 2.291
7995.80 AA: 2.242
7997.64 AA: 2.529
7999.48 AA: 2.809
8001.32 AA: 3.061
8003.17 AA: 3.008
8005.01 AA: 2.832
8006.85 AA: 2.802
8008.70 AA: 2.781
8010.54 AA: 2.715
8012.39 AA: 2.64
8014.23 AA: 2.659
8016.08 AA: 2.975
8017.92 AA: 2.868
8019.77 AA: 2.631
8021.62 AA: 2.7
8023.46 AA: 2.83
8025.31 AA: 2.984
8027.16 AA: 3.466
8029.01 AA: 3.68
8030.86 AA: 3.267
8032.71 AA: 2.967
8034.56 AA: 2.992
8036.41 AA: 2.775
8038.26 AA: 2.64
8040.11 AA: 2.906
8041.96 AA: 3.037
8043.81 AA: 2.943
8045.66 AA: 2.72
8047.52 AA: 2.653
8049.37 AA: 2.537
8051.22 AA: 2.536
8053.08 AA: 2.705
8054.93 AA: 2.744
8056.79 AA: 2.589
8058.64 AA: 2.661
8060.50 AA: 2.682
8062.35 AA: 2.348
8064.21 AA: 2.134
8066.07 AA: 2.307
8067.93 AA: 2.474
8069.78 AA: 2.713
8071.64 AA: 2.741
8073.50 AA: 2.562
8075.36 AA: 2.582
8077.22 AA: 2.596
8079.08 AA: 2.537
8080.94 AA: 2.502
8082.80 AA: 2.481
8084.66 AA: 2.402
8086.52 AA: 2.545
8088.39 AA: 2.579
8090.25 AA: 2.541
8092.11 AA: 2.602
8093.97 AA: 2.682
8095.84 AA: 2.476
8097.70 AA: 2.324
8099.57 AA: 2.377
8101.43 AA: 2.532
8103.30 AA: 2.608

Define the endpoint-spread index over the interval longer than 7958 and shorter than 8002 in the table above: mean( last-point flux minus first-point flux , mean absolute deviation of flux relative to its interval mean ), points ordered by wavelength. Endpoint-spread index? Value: 0.29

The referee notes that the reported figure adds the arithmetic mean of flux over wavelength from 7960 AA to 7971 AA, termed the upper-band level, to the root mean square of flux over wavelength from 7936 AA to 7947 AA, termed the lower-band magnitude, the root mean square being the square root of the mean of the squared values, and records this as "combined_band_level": 5.44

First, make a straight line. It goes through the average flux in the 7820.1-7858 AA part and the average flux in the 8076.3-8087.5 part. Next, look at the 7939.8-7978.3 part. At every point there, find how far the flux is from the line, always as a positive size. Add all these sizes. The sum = 3.7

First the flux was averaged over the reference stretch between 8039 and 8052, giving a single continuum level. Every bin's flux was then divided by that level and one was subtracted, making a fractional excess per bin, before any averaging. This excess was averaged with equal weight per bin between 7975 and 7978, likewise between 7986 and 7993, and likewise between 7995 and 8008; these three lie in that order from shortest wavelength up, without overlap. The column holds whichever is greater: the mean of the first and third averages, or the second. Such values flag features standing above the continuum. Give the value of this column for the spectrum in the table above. 0.000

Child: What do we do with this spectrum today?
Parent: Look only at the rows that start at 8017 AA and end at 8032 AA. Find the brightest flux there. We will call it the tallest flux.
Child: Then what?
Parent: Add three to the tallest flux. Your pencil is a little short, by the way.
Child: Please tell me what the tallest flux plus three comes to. 6.68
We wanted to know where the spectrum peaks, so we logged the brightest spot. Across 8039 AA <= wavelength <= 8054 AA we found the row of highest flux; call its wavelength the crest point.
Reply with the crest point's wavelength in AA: 8041.96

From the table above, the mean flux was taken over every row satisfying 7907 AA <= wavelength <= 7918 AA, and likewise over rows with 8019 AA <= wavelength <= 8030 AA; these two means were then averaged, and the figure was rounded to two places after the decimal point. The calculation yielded 2.94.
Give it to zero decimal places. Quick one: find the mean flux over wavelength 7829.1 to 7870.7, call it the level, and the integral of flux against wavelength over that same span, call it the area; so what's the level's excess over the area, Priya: -108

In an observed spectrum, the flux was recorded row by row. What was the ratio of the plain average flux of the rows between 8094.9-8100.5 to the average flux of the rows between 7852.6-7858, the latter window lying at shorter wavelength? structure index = 0.90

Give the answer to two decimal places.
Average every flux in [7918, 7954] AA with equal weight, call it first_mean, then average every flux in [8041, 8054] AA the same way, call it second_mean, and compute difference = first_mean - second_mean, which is -0.06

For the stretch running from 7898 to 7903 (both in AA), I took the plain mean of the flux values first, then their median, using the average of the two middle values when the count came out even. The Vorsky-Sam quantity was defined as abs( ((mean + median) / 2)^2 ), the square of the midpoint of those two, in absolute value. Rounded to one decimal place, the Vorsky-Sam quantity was 6.7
